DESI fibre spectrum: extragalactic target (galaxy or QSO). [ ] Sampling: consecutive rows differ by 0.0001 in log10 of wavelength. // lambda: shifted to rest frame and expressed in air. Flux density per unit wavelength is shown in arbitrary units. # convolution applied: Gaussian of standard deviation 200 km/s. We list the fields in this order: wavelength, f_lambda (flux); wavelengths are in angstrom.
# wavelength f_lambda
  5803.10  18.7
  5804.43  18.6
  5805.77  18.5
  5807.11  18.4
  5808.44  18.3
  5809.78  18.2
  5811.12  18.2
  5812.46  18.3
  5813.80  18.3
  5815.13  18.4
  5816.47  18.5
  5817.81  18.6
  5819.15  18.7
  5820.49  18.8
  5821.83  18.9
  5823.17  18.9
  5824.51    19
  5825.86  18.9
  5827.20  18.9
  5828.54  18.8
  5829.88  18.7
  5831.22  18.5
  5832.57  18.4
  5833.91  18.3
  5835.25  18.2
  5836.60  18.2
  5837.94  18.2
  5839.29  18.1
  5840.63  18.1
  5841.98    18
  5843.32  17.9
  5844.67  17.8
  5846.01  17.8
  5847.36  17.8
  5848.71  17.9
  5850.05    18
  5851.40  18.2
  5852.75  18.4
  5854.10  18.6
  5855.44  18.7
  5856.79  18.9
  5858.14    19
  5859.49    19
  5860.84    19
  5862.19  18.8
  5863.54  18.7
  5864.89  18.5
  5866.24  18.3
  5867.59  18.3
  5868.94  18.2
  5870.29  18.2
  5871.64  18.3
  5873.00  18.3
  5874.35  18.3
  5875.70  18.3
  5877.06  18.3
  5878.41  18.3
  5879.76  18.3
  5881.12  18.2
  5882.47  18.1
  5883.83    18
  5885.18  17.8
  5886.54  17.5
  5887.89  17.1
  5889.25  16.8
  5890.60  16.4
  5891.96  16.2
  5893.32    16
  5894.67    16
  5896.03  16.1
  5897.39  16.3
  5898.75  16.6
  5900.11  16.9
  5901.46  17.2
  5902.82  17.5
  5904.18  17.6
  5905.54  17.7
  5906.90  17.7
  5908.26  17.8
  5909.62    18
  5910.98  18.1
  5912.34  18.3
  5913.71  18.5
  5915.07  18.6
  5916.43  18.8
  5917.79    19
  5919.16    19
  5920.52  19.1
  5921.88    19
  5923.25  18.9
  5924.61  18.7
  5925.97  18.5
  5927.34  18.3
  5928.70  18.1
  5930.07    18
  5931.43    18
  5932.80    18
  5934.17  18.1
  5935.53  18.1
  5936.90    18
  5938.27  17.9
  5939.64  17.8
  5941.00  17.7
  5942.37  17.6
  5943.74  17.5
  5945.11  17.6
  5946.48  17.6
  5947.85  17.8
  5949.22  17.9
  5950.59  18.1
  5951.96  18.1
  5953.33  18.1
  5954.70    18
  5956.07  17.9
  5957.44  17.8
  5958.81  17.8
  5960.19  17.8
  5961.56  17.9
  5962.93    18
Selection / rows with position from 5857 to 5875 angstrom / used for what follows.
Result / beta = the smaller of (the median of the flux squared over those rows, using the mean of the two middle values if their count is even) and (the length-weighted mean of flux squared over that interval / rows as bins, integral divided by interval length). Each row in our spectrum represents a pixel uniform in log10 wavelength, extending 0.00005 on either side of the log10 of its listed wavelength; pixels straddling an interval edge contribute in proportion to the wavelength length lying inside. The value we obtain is 335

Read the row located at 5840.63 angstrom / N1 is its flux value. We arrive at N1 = 18.1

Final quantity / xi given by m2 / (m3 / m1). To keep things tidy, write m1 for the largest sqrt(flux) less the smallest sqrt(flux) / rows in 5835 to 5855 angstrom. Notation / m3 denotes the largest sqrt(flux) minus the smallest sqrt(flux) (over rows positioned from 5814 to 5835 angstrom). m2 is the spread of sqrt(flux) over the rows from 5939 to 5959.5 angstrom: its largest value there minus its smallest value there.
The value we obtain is 0.082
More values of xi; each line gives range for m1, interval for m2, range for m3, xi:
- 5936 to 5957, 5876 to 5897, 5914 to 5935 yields 0.155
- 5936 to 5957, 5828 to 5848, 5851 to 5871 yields 0.090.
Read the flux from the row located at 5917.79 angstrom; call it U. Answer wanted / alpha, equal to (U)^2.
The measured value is 361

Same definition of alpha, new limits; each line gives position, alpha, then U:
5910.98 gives 328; 18.1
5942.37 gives 310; 17.6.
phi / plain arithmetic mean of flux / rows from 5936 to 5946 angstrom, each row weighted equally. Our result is 17.7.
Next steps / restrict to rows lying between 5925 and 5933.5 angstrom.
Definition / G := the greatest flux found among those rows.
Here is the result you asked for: 18.5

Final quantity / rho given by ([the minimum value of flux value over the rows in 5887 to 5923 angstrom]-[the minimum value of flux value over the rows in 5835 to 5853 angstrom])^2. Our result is 3.2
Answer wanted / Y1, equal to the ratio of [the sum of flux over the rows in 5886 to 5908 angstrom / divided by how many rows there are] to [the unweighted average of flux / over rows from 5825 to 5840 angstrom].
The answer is 0.91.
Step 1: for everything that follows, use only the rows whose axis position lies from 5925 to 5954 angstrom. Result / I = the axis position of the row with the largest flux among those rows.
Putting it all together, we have 5925.97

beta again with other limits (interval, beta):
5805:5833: 342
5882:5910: 293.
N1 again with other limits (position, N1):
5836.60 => 18.2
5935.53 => 18.1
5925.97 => 18.5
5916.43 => 18.8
